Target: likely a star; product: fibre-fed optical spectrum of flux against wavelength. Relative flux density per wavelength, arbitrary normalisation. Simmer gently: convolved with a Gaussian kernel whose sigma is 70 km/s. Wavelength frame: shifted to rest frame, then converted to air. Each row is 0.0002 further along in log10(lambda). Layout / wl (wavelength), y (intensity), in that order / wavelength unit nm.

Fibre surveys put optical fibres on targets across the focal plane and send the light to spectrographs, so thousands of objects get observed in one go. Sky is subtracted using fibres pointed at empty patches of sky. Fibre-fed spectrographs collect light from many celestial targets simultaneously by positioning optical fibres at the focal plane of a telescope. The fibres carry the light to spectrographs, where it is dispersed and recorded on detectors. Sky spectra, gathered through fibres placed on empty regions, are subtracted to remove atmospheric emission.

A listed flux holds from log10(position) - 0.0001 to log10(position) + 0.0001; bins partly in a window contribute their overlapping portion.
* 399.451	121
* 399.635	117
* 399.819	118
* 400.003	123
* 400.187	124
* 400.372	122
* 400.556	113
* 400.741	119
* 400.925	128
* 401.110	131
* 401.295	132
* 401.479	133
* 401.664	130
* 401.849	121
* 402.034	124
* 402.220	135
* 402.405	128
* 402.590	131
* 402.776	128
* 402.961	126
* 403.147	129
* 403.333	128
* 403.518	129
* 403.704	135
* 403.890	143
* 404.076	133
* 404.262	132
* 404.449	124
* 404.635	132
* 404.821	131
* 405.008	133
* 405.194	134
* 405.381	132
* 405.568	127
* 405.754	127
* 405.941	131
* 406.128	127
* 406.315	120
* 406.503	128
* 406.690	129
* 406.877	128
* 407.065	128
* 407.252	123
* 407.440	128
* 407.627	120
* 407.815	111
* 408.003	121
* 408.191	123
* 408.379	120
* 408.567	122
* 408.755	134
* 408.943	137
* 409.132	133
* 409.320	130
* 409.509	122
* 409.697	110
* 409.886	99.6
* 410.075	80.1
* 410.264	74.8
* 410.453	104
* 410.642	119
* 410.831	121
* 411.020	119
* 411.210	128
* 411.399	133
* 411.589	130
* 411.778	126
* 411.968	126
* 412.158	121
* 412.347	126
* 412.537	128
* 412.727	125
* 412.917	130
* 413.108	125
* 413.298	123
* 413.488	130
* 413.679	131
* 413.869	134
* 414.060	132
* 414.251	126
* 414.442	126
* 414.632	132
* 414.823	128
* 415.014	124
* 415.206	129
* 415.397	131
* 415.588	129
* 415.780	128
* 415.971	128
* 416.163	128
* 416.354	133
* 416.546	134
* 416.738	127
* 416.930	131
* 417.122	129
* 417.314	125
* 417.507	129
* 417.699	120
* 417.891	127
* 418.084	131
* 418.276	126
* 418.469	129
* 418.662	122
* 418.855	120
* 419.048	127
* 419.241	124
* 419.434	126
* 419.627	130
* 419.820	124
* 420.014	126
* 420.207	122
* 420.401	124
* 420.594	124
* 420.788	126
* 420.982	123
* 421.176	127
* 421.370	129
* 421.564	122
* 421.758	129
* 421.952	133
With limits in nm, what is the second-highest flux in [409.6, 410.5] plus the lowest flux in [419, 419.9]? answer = 228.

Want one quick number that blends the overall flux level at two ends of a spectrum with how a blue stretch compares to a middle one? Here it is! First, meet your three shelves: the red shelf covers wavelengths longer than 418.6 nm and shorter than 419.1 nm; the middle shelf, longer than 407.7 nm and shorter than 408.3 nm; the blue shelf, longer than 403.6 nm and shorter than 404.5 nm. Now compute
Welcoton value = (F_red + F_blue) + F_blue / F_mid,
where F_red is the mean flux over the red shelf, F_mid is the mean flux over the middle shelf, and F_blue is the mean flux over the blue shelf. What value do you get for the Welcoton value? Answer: 257.5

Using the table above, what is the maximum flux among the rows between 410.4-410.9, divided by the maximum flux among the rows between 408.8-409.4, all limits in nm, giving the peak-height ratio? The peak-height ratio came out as 0.88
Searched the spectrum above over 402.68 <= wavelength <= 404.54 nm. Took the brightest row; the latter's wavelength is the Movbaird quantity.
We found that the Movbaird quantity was 403.890 nm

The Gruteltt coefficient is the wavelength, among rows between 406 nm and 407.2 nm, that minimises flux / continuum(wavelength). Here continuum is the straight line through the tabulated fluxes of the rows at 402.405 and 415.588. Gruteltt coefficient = 406.315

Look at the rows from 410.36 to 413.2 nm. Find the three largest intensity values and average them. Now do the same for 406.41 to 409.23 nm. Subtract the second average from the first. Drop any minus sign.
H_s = 4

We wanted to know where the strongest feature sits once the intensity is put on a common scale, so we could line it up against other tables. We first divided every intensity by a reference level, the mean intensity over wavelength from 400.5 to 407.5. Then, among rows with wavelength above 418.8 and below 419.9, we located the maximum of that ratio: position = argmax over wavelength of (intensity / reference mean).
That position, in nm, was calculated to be 419.627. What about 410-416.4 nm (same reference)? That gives 413.869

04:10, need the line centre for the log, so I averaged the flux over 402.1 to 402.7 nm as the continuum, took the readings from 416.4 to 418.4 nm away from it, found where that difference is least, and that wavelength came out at 416.546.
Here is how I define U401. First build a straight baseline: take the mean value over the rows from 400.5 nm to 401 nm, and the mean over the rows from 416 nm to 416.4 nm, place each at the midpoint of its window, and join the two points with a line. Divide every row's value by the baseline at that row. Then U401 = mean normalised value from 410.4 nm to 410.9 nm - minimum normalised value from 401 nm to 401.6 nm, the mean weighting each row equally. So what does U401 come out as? -0.18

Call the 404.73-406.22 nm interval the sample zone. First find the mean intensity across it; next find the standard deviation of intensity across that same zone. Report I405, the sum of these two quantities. 133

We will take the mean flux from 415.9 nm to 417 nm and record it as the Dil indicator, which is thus 130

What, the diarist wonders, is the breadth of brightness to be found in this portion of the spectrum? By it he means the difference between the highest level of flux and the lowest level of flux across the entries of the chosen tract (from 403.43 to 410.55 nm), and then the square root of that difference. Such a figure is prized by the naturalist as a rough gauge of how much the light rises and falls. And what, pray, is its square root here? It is 8.3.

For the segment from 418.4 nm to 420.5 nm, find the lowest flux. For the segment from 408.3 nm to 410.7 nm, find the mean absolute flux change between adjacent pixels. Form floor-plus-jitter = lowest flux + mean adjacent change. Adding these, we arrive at 130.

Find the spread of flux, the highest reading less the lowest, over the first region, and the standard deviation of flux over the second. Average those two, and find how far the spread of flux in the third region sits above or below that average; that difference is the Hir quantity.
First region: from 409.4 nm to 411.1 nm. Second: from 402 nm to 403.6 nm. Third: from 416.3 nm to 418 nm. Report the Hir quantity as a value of -11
